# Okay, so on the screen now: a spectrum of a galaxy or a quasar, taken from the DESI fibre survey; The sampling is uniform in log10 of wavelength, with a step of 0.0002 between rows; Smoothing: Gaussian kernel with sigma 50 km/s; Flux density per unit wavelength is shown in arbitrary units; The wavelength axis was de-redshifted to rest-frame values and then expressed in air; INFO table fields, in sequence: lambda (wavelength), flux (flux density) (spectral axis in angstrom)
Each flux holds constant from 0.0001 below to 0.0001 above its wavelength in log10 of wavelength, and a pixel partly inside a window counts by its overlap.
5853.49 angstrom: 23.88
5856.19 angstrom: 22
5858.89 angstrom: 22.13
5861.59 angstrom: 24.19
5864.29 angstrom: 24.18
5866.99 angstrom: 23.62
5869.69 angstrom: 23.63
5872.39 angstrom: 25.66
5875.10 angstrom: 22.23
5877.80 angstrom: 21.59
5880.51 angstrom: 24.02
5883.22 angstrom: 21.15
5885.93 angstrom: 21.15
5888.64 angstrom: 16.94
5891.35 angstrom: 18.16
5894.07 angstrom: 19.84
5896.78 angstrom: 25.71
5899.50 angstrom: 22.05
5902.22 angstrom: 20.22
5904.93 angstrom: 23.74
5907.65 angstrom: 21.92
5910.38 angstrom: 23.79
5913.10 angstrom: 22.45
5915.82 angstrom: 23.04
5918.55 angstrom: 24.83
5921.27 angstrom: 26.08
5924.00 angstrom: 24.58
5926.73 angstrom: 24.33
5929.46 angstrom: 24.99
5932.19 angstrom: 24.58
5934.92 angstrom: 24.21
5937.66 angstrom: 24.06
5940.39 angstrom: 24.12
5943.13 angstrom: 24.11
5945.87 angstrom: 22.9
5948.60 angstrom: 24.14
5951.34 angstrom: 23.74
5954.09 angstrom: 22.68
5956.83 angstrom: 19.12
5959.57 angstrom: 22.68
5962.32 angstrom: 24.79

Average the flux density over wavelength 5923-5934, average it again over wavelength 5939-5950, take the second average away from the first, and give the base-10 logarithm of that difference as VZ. -0.1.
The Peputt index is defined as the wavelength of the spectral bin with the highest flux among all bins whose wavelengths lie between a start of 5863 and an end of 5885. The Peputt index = 5872.39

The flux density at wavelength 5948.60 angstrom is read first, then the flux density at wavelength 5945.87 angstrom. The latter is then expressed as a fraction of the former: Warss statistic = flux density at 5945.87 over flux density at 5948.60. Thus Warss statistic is 0.95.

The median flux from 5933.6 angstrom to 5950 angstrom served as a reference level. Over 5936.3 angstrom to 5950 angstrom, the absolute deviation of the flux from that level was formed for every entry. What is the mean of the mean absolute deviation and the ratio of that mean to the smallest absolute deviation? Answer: 26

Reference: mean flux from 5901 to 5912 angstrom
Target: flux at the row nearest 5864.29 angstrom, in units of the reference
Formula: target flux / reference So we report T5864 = 1.08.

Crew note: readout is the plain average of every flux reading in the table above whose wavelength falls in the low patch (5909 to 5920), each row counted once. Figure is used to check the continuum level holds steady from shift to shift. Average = 23.5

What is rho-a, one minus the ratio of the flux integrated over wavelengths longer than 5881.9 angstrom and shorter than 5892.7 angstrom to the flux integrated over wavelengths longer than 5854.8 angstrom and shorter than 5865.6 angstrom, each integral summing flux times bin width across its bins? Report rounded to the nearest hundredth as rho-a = 0.16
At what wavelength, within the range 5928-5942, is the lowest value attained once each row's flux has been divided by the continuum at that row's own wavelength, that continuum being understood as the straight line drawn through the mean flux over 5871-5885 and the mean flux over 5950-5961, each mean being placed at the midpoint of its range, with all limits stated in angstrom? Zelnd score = 5937.66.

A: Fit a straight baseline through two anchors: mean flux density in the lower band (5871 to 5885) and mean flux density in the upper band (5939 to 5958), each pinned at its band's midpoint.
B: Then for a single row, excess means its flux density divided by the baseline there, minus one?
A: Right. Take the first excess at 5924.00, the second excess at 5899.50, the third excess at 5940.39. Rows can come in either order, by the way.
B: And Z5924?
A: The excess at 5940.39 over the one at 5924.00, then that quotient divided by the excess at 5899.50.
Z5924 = -18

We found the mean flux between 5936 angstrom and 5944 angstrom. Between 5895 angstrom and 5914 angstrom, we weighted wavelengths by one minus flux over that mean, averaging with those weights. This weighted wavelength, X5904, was 5906.4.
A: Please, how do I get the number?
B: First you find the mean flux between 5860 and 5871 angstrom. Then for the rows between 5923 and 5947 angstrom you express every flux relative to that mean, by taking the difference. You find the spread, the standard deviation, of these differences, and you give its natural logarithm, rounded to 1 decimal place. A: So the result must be -0.6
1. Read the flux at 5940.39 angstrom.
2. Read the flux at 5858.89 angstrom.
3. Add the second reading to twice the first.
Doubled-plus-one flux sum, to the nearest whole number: 70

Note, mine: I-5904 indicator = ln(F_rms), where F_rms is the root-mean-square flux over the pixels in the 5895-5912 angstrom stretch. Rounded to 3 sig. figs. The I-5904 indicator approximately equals 3.13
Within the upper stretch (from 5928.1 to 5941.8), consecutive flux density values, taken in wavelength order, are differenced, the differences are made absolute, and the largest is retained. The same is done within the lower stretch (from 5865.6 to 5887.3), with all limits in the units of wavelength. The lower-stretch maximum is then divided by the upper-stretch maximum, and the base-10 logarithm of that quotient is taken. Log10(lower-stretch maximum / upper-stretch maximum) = 0.92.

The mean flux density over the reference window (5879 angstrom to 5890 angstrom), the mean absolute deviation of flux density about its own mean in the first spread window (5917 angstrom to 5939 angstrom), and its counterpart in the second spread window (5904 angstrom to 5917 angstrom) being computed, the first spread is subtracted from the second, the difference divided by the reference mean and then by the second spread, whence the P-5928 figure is 0.01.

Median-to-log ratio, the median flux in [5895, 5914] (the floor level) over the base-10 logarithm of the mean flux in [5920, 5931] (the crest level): 16.1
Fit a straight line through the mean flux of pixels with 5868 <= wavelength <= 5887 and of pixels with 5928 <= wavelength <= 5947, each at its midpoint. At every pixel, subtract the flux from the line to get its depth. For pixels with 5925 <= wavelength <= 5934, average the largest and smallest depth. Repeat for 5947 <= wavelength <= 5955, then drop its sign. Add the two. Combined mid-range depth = 0.3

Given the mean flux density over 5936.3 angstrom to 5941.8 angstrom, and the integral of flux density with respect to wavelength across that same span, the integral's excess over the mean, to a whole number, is 108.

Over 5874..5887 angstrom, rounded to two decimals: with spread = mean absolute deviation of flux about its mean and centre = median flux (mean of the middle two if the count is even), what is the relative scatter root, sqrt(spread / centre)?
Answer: 0.20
